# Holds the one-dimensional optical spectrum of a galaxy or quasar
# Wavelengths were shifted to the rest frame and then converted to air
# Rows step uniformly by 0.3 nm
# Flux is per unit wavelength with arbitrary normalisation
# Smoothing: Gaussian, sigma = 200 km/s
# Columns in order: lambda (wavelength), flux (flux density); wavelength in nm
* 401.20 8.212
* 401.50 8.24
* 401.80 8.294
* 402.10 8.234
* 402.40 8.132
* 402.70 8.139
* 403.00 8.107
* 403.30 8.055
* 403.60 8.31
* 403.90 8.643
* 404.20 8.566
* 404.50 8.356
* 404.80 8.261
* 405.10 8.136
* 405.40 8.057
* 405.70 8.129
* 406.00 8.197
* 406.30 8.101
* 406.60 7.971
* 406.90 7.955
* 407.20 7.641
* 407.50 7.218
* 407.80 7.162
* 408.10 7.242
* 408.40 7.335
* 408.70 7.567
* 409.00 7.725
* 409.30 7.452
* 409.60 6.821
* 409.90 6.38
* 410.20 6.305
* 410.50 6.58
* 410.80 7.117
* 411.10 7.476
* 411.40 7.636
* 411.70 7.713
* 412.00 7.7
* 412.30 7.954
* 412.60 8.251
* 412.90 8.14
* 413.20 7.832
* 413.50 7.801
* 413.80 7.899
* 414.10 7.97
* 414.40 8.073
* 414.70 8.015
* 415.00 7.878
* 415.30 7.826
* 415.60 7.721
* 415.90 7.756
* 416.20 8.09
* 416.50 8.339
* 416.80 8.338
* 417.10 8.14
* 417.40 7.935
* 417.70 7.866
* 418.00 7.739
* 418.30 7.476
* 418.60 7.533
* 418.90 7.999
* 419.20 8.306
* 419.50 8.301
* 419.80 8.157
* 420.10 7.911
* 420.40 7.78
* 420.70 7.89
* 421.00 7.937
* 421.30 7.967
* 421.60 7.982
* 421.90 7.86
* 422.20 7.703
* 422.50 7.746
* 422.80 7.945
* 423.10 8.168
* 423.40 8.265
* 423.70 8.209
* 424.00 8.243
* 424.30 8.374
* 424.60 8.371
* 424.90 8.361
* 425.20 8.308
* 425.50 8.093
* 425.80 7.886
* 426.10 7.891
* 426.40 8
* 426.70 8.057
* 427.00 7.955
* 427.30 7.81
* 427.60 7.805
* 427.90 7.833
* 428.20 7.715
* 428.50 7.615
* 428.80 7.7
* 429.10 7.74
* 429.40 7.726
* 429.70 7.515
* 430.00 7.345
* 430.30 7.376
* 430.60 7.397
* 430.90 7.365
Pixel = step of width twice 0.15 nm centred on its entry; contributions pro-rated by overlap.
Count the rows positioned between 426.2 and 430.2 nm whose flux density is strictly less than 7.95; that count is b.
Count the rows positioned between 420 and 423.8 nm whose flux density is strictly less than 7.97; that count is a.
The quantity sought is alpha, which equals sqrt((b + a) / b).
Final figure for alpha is 1.38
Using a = 9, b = 10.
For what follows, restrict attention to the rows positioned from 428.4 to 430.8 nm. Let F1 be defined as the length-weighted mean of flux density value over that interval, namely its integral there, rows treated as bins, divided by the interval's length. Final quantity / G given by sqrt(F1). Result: 2.75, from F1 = 7.55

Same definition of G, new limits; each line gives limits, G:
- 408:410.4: 2.66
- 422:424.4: 2.84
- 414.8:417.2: 2.83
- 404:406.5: 2.87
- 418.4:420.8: 2.82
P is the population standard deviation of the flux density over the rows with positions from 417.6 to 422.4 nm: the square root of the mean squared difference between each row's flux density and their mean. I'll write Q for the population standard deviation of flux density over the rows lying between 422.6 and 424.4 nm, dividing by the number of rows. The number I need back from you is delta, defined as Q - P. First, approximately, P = 0.2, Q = 0.13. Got -0.09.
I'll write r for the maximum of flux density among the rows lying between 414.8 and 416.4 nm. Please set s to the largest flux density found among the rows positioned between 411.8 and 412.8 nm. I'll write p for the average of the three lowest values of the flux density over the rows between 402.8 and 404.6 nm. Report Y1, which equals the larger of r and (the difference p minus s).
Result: 8.09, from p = 8.16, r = 8.09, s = 8.251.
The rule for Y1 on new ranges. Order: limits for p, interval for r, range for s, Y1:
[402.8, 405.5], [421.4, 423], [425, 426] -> 7.98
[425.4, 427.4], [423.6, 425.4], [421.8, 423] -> 8.37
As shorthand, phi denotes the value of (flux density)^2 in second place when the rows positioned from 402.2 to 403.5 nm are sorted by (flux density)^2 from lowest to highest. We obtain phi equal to 65.7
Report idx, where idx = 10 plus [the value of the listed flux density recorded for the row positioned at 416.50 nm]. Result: 18.3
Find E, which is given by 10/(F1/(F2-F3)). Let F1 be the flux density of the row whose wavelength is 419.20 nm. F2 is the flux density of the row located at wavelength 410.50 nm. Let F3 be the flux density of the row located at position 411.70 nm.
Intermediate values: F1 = 8.306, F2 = 6.58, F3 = 7.713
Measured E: -1.4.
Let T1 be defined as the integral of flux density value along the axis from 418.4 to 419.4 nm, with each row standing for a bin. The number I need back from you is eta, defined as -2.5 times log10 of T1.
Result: -2.2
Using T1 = 8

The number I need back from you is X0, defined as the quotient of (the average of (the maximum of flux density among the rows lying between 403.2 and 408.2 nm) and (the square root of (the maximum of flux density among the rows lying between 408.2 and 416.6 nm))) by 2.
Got 2.88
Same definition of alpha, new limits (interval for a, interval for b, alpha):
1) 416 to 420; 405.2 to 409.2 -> 1.31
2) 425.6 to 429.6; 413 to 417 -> 1.60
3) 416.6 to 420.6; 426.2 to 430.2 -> 1.30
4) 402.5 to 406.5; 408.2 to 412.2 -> 1.00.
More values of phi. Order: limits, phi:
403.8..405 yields 69.8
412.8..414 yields 61.3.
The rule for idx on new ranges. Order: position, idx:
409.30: 17.5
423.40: 18.3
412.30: 18.0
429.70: 17.5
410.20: 16.3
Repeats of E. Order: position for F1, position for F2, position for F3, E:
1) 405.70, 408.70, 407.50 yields 0.4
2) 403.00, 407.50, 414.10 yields -0.9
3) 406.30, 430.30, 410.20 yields 1.3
